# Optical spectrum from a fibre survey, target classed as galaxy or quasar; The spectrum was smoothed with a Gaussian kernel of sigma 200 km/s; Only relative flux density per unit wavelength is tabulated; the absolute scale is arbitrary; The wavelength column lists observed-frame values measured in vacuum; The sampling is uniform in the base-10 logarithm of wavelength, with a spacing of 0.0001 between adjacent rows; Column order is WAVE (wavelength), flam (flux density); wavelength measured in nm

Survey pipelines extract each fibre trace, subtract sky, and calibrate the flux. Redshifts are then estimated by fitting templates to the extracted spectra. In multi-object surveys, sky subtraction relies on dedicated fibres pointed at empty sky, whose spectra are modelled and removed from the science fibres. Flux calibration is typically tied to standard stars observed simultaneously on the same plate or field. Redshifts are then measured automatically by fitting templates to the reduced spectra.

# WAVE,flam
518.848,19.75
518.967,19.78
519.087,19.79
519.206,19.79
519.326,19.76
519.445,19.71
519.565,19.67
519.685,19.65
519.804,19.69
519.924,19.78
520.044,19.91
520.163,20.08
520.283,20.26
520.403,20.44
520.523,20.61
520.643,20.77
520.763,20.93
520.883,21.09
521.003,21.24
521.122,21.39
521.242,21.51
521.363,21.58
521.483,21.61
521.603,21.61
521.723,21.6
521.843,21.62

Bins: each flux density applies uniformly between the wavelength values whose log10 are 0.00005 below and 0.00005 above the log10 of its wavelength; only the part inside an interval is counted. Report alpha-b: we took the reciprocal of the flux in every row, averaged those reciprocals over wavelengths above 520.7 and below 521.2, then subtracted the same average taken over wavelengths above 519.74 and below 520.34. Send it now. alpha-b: -0.0029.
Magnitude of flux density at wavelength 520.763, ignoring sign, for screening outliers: 20.9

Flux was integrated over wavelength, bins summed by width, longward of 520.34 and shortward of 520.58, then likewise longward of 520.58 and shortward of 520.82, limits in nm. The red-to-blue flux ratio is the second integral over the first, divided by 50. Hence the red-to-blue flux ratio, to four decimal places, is 0.0203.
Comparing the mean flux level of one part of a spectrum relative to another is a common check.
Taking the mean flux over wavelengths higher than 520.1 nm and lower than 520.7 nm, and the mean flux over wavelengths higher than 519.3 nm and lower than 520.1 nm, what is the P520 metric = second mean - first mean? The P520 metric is -0.69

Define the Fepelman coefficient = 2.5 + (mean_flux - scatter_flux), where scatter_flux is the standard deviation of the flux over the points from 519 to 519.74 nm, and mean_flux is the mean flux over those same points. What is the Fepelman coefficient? 22.2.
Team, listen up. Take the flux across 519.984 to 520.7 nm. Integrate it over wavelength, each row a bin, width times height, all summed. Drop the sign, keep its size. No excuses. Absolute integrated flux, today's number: 14.6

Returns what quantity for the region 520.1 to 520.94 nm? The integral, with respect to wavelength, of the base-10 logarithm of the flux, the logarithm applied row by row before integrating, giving 1.10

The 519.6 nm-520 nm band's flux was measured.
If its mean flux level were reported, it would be 19.7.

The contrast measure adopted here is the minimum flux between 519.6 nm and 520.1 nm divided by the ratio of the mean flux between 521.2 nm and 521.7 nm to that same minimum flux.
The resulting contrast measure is 17.9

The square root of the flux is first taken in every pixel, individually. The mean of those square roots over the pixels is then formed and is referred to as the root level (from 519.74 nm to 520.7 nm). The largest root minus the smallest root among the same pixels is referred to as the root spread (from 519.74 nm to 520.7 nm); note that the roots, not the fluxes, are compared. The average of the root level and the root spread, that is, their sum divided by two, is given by 2.31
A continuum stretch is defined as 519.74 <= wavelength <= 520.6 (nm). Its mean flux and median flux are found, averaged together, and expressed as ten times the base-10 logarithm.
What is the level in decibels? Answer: 13.0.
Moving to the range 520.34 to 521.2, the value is 13.2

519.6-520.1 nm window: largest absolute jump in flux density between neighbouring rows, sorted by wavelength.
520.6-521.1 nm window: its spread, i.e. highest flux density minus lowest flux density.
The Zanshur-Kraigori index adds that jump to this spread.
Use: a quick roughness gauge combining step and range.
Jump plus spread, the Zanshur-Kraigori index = 0.6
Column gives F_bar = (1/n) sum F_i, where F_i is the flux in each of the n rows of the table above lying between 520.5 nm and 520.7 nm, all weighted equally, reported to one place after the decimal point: 20.7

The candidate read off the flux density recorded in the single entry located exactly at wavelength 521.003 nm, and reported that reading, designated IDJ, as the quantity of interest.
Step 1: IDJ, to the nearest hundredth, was 21.24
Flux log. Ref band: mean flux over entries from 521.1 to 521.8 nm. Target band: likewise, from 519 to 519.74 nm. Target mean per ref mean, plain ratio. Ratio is 0.915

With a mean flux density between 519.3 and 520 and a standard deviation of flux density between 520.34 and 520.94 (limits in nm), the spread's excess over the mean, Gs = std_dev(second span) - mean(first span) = -19.5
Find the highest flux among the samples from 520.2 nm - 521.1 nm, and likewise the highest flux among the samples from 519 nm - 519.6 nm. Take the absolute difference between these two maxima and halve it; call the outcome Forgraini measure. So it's 0.7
